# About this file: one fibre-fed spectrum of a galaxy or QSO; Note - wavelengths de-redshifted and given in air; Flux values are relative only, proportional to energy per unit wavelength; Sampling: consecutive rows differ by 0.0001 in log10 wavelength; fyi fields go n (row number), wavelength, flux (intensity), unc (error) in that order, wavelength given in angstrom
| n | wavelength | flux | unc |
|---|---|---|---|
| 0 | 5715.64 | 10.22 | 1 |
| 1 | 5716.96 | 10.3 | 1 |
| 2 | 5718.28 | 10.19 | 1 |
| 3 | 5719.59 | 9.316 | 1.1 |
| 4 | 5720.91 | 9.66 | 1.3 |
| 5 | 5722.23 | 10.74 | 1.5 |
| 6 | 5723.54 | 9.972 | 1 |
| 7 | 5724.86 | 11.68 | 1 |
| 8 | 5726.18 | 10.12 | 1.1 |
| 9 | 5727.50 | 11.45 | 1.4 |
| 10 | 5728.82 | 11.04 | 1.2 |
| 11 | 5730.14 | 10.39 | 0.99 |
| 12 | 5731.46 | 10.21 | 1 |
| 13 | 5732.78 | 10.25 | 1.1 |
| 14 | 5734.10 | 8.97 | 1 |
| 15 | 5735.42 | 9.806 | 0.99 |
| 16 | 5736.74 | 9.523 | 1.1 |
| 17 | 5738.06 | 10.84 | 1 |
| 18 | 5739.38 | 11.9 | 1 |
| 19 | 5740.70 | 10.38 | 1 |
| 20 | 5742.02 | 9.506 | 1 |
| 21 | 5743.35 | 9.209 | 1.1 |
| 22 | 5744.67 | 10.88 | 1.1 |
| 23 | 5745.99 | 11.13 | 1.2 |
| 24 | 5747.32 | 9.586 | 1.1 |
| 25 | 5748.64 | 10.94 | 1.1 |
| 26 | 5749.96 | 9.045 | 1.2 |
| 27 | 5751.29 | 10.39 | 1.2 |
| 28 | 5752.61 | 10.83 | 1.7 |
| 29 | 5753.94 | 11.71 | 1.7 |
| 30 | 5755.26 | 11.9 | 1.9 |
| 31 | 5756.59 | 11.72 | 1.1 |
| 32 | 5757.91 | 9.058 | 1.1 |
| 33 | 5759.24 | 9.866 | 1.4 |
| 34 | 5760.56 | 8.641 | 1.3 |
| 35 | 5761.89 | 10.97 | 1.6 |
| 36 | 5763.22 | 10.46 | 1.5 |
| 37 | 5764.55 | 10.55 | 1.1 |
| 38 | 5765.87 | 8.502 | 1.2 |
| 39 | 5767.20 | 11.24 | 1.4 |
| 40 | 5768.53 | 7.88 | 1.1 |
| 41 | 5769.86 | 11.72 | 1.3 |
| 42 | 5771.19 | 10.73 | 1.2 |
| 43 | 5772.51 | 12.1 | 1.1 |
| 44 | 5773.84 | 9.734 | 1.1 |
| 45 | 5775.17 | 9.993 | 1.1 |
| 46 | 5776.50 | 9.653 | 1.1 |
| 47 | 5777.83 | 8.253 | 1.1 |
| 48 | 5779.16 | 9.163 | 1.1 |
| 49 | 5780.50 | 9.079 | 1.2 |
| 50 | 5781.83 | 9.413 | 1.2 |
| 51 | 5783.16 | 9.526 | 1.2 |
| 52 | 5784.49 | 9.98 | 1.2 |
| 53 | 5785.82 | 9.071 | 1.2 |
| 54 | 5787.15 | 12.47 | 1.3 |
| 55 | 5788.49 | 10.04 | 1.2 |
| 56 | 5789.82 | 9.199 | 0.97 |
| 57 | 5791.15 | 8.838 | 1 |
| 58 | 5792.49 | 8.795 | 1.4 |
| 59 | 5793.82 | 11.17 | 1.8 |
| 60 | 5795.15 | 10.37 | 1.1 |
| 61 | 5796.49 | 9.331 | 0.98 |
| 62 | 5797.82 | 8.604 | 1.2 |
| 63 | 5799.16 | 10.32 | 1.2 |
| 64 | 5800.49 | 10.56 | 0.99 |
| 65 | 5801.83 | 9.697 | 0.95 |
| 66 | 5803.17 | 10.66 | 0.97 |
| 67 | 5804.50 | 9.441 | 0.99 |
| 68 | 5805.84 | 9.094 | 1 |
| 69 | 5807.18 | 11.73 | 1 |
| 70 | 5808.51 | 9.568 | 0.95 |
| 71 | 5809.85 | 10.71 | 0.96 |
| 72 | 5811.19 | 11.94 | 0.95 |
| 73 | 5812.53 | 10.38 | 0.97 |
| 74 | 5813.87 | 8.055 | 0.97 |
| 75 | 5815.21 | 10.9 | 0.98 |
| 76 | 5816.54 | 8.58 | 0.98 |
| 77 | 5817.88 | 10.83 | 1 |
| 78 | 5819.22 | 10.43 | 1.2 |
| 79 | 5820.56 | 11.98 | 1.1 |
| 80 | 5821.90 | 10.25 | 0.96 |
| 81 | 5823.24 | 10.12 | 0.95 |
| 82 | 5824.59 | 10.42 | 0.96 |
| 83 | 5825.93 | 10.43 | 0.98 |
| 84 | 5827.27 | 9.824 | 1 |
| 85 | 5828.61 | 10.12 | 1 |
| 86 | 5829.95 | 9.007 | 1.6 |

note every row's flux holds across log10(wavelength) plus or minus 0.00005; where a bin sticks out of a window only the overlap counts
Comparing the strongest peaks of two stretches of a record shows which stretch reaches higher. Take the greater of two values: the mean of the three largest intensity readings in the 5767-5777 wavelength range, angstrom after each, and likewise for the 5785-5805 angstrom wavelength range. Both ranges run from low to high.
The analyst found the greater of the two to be 11.7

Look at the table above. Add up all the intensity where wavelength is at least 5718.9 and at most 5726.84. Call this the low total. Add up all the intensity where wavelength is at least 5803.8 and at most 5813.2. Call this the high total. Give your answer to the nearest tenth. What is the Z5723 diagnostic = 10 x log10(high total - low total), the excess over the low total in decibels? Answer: 10.6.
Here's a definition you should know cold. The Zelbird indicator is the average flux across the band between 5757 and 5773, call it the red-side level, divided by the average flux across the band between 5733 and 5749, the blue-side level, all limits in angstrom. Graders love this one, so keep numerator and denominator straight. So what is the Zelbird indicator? 0.99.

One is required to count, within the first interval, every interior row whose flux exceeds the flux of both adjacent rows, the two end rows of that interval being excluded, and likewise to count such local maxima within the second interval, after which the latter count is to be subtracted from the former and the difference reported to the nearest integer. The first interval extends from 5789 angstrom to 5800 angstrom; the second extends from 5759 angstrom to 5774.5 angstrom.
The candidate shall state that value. -4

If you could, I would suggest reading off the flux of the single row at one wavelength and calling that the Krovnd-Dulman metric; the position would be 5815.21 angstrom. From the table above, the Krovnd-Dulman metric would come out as 10.9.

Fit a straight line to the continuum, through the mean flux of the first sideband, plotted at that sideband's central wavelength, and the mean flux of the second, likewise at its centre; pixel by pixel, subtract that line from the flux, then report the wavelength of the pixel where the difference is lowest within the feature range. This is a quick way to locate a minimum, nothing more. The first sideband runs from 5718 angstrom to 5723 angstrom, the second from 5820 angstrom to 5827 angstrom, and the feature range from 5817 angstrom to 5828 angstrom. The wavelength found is 5827.27 angstrom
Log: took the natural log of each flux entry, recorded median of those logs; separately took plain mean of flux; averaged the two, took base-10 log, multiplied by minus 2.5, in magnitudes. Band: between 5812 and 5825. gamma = -1.99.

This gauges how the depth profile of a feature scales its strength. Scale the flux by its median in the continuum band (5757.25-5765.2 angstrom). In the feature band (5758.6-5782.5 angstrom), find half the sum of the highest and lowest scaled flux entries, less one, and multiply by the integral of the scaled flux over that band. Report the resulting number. -0.4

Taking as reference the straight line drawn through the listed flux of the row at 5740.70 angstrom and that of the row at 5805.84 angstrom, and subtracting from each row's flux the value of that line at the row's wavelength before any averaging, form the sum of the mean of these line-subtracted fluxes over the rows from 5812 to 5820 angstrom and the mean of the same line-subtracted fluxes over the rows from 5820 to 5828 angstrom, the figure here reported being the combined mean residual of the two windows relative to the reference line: 2.7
